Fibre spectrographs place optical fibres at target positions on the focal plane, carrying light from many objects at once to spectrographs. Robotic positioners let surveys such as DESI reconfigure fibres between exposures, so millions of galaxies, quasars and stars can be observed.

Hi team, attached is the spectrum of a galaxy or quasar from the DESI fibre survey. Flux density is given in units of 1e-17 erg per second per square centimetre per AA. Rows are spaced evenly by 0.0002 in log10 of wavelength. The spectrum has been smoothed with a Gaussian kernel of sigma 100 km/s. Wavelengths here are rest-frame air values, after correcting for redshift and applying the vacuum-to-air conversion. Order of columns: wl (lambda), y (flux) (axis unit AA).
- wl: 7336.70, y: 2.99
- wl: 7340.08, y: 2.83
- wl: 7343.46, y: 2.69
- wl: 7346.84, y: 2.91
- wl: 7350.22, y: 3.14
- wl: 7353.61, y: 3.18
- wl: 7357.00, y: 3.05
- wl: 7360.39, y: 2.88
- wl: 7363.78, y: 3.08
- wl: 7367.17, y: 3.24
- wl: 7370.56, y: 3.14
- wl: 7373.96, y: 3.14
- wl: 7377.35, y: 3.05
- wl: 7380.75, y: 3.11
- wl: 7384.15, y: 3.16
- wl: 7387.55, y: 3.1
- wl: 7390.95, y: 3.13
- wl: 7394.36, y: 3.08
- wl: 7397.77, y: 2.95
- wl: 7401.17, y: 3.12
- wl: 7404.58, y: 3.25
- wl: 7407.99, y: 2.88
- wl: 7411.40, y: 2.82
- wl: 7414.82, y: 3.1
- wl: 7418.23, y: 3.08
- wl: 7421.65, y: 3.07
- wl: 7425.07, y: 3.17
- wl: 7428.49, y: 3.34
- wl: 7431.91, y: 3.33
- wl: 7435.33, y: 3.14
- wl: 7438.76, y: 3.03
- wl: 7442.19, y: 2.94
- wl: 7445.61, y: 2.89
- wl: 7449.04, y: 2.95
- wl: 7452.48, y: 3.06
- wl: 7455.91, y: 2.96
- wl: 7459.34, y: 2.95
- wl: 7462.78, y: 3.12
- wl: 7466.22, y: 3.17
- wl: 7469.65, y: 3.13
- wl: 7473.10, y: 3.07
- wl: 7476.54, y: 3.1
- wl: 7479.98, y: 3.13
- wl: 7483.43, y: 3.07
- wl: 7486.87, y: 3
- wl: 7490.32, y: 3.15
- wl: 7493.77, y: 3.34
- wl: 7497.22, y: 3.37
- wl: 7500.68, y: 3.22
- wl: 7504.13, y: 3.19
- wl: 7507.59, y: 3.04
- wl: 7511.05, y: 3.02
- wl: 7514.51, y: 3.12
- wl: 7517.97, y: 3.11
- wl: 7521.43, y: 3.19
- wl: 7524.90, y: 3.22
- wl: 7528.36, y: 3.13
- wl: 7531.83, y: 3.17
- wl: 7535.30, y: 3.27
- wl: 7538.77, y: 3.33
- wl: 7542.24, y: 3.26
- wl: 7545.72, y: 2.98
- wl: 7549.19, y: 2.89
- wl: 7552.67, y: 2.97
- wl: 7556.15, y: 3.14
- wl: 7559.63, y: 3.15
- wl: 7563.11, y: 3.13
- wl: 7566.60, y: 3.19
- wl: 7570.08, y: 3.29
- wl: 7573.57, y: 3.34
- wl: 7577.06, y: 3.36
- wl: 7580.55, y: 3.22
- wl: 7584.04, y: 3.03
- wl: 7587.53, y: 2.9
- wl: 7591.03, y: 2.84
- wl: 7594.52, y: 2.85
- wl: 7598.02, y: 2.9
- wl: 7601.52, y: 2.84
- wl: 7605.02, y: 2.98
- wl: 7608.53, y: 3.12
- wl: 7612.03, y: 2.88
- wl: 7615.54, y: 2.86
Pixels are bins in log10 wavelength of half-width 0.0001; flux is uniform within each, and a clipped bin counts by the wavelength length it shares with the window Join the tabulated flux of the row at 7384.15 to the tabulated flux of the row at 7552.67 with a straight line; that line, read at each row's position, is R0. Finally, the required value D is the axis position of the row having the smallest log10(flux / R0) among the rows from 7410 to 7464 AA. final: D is 7411.40 AA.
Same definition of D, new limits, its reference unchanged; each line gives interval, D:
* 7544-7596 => 7591.03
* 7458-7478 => 7459.34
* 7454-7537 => 7459.34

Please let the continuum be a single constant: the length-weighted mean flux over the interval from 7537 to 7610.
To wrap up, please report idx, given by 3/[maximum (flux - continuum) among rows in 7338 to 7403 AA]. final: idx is 18.9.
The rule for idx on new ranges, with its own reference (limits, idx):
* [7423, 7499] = 10.4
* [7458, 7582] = 10.4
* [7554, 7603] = 10.8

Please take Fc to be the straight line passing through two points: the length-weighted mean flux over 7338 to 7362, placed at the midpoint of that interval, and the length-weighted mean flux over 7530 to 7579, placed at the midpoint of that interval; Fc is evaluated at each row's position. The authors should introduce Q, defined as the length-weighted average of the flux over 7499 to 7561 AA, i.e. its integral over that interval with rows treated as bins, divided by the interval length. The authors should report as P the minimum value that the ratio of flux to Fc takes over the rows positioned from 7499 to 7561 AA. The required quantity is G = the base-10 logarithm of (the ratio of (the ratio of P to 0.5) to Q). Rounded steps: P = 0.91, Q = 3.13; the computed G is -0.235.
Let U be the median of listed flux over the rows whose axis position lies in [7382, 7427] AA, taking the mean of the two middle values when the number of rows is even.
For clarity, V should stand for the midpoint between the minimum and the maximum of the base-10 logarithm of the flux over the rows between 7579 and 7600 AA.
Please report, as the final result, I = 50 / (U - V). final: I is 19.09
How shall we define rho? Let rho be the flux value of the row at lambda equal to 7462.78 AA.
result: 3.12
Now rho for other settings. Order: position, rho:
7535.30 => 3.27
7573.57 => 3.34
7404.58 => 3.25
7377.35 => 3.05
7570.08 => 3.29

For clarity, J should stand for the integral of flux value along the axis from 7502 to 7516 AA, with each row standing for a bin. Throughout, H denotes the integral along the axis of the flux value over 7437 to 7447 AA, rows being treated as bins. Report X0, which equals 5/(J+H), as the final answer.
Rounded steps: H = 30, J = 43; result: 0.069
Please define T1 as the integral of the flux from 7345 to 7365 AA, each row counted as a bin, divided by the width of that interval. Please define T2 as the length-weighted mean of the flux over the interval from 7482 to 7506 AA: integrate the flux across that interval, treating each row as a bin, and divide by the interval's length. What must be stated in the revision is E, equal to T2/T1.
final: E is 1.051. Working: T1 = 3.04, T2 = 3.19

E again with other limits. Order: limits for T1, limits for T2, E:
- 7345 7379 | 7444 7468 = 0.979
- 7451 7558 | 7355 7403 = 0.988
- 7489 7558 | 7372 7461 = 0.973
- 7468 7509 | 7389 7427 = 0.971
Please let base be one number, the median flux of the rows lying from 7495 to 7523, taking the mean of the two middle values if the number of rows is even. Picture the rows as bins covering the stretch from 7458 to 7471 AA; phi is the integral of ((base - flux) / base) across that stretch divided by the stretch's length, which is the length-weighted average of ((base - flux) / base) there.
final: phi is 0.02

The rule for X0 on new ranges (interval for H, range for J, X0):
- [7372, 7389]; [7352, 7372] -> 0.044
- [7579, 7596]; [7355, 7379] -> 0.040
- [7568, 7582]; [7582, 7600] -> 0.051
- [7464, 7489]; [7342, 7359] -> 0.039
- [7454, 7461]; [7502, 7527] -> 0.051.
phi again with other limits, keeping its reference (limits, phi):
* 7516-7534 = 0.00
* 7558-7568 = 0.00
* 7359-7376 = 0.02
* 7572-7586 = -0.02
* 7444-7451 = 0.07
